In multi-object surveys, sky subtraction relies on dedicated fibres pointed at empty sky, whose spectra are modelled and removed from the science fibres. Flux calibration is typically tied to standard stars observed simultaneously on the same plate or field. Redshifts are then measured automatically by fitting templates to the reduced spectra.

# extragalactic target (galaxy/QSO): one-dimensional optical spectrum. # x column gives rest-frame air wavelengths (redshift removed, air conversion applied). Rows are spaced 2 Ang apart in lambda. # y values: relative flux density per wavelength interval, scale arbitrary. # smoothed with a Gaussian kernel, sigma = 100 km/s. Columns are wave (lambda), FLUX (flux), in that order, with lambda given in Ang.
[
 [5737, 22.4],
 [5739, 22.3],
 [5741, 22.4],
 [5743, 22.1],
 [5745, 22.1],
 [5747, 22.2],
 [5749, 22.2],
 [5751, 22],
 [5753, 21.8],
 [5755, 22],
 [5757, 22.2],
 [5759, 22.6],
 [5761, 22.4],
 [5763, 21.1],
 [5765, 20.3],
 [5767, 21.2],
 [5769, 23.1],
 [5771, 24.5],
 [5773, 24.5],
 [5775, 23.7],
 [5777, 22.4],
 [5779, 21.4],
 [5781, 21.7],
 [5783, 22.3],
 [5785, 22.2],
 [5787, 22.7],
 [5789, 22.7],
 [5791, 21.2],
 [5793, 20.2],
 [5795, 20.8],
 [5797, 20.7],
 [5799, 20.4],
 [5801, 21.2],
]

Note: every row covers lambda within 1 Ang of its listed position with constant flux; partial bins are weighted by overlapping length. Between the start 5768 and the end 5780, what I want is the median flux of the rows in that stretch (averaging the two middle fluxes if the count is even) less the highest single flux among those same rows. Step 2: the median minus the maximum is -1.1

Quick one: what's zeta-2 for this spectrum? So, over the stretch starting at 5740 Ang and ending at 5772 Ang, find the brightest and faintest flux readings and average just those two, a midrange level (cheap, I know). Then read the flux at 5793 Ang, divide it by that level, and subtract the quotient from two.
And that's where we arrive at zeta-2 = 1.10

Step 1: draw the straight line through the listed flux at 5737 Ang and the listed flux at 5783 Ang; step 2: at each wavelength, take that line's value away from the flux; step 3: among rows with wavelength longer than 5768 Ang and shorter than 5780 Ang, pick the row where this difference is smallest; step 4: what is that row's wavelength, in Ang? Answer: 5779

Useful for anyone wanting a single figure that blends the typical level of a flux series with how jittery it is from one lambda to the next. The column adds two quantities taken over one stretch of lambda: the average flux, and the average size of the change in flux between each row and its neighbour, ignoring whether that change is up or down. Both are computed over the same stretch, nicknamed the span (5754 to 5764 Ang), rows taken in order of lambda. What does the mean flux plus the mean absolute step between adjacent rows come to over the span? 22.6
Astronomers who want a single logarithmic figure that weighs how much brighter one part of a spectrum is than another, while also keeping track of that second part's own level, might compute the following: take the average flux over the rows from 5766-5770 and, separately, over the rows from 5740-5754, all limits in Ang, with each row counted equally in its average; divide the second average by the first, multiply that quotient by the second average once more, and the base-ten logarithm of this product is 1.34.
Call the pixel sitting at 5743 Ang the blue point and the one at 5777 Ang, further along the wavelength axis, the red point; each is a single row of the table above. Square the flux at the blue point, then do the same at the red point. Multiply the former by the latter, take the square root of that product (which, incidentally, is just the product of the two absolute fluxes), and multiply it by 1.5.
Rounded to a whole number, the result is 743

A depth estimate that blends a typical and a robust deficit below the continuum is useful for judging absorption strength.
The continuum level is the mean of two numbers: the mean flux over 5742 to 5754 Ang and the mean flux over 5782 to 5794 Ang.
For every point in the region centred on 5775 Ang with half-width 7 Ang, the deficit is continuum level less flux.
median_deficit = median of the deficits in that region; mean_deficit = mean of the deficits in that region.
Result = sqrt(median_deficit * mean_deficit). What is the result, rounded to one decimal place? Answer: 1.1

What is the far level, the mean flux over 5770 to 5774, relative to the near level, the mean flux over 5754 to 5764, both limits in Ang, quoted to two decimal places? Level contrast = 1.11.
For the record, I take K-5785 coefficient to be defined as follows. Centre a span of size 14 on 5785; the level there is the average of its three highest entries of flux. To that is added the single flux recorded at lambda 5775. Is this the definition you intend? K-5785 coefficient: 46.3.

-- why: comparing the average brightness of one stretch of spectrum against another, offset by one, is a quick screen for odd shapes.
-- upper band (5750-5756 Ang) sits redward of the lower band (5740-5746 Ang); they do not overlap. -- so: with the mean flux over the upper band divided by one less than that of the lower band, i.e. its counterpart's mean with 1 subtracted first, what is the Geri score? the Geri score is 1.03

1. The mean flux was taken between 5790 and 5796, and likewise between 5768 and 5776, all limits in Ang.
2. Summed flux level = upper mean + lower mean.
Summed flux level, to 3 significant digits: 44.7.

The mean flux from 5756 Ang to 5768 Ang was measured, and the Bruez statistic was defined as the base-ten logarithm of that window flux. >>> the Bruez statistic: 1.34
